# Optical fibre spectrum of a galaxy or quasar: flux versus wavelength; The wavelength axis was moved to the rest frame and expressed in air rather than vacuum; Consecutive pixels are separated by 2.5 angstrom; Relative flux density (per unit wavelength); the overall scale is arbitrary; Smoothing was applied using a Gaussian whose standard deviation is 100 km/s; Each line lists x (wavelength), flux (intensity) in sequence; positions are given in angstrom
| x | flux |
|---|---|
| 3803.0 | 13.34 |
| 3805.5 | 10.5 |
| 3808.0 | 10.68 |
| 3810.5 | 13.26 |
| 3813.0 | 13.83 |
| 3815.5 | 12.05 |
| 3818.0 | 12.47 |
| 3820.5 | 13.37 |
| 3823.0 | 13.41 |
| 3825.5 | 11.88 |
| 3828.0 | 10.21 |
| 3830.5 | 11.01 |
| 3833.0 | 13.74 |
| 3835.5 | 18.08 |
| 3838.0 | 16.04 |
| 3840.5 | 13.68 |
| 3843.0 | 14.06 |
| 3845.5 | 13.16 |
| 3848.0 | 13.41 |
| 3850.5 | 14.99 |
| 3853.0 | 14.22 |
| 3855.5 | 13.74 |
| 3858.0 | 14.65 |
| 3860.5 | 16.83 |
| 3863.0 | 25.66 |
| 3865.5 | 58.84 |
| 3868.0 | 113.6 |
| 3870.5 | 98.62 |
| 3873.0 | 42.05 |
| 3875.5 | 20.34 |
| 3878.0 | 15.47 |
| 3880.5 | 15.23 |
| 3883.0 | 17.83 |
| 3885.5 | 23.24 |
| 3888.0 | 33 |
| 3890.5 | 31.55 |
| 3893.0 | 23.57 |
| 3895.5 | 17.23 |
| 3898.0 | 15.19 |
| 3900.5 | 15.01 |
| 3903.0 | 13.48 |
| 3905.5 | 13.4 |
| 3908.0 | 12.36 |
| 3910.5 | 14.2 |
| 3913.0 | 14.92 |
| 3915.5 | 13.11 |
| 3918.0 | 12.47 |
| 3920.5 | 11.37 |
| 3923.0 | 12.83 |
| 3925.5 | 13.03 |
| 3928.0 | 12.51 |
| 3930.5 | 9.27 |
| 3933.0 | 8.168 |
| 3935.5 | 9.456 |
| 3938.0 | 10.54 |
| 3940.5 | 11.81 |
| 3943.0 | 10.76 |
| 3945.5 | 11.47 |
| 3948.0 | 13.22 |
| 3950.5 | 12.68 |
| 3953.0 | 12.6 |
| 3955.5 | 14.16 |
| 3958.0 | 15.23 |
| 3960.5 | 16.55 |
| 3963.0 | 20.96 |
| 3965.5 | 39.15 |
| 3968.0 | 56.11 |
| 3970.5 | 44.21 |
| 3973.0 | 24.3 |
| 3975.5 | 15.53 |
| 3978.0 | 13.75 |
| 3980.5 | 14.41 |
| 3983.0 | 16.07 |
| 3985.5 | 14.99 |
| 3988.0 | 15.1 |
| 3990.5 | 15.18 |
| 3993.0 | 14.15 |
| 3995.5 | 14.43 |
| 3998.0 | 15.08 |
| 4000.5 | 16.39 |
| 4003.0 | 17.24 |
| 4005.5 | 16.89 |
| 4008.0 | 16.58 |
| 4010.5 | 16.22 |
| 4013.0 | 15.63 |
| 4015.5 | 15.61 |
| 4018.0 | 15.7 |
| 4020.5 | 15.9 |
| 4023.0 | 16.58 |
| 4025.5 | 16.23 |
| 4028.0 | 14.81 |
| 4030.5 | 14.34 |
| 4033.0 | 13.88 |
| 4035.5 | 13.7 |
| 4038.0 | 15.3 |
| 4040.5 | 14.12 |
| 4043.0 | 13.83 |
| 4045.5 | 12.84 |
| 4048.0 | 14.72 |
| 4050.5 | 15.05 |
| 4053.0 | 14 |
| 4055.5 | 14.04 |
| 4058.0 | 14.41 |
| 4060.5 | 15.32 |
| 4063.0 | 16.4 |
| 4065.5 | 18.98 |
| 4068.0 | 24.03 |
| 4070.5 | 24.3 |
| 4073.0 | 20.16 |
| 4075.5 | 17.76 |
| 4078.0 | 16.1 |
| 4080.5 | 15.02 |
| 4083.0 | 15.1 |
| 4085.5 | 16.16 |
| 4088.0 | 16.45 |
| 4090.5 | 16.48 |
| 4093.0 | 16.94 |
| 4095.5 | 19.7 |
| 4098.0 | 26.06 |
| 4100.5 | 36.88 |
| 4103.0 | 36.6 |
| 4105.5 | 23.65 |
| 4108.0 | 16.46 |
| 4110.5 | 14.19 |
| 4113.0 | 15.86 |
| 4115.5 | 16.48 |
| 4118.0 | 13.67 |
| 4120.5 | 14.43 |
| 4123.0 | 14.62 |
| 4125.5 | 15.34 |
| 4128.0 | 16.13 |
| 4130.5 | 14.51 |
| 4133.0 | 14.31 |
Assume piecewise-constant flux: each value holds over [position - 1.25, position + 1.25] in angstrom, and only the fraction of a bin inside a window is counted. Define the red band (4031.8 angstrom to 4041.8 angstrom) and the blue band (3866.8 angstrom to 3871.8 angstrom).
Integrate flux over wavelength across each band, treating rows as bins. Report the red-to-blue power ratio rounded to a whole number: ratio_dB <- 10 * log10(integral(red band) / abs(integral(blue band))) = -6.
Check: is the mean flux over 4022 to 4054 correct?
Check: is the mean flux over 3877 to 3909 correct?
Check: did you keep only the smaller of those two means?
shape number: 14.6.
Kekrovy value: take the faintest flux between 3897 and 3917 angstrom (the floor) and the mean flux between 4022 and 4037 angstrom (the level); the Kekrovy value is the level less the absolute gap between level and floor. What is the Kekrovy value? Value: 12.4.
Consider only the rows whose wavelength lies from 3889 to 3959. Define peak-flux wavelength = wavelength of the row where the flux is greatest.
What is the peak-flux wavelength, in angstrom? 3890.5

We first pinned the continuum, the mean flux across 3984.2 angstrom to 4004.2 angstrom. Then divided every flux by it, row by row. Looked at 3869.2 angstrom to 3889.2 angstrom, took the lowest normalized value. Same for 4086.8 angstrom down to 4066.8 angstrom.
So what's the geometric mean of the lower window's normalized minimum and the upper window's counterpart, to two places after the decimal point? 0.99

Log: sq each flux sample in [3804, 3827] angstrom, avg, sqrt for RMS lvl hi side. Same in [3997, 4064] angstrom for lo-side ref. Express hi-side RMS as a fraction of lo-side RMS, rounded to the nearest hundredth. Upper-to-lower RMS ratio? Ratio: 0.82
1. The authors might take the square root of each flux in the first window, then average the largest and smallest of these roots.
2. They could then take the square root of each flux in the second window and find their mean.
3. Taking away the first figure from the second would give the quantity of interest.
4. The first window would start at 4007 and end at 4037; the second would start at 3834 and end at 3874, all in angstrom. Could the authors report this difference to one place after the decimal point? 1.2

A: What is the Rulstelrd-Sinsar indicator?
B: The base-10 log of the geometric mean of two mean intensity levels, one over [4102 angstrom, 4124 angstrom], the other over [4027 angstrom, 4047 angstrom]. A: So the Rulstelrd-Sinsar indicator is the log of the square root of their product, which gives 1.21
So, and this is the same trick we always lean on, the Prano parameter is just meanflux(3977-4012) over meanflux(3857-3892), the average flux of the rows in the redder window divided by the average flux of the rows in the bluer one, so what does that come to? 0.4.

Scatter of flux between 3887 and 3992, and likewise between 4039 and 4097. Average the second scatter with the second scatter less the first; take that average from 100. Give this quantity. 101.9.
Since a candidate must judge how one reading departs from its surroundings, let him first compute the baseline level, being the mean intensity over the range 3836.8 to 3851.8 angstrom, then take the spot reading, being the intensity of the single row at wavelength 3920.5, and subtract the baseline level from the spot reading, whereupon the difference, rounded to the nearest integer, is -3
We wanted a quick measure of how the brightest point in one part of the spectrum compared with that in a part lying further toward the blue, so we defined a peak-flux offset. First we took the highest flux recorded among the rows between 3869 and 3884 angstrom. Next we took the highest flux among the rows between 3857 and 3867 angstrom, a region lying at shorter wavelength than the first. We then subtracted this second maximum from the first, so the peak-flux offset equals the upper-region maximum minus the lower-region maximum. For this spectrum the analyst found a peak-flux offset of 40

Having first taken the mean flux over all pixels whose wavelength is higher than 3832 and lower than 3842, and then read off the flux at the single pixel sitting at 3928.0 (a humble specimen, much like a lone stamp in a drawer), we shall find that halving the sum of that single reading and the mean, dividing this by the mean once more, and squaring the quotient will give 0.82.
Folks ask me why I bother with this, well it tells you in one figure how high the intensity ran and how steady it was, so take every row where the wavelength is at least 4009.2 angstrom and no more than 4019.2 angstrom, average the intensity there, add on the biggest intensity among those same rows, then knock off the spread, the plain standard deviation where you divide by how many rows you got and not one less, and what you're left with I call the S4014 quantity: 32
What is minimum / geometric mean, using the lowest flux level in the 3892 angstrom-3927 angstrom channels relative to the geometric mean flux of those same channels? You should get 0.80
